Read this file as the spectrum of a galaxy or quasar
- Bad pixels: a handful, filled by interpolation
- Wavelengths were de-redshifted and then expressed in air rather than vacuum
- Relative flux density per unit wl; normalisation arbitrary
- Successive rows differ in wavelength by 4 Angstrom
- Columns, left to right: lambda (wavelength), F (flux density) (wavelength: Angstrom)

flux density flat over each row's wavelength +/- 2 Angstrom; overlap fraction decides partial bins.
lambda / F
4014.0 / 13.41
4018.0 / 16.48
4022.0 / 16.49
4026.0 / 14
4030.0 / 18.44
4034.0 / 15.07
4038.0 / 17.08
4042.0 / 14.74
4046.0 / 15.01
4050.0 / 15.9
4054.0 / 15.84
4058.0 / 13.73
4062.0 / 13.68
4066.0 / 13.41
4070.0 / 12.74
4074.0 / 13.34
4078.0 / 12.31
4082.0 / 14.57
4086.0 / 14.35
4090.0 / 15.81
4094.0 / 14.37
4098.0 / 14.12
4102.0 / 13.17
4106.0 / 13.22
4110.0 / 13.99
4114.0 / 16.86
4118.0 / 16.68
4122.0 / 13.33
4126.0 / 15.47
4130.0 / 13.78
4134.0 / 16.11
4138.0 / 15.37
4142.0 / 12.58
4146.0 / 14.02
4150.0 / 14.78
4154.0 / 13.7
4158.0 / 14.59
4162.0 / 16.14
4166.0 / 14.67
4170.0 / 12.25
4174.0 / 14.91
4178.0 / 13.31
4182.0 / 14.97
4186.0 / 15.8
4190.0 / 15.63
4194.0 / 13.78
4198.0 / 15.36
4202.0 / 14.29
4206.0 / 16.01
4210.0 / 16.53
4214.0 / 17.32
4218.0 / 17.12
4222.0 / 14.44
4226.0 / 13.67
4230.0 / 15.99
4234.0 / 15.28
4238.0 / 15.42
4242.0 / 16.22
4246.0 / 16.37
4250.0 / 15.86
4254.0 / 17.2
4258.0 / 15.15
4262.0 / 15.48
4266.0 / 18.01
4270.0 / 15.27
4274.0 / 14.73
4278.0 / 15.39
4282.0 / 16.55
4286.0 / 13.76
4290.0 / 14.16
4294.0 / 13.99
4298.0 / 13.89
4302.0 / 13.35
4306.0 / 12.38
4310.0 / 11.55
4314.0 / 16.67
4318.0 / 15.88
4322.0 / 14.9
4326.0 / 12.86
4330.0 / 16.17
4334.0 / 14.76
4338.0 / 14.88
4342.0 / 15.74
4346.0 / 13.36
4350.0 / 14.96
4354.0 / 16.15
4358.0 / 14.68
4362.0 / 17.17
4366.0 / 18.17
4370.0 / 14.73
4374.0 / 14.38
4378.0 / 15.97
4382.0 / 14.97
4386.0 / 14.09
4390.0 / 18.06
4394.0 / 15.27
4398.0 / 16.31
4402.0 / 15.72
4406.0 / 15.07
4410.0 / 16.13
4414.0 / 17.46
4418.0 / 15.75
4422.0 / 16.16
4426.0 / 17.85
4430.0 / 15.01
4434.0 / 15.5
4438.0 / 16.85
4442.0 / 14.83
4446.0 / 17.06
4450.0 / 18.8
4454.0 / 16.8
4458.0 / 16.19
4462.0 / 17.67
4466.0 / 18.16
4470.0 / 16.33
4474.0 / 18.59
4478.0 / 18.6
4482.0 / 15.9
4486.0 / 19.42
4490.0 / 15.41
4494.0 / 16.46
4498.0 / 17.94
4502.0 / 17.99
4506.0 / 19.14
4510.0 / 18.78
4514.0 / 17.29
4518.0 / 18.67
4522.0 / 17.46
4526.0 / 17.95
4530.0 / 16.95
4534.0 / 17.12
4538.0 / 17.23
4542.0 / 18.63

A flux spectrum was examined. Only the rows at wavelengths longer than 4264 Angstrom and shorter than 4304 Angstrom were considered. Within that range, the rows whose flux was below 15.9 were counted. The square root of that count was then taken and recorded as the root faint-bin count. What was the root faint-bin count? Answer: 2.83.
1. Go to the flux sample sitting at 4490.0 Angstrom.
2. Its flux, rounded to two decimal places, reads 15.41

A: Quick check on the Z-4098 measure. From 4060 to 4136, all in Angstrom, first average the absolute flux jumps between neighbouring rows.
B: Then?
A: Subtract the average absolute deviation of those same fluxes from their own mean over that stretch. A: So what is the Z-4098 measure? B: 0.20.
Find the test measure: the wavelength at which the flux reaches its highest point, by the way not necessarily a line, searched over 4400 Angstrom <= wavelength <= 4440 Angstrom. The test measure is 4426.0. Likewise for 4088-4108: 4090.0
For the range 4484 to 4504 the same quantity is 4486.0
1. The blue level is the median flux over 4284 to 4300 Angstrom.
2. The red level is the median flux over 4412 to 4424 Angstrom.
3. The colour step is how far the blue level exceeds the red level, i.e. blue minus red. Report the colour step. -2.2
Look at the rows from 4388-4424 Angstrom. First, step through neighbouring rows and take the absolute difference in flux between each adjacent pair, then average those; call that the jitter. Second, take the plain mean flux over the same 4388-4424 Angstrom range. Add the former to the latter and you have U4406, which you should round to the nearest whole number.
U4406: 17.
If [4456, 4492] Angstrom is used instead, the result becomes 19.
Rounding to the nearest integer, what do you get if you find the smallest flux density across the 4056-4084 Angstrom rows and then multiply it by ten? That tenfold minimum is 123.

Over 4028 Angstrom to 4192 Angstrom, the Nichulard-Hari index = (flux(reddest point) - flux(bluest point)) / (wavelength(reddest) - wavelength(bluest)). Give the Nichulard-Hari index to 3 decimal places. -0.018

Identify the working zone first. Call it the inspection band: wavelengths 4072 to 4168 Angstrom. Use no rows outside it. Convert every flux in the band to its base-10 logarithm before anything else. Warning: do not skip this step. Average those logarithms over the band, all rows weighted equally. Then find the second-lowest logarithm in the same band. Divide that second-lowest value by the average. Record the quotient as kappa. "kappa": 0.949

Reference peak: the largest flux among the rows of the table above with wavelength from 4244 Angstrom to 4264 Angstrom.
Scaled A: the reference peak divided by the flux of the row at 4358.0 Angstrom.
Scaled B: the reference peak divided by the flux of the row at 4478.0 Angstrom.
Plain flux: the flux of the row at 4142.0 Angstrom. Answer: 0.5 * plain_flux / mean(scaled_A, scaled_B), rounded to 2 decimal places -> 6.00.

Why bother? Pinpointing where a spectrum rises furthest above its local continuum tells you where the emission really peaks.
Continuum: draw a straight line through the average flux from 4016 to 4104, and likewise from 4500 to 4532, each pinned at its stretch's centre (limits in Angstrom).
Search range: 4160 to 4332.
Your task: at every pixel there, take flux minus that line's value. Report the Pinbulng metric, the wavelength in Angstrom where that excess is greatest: 4266.0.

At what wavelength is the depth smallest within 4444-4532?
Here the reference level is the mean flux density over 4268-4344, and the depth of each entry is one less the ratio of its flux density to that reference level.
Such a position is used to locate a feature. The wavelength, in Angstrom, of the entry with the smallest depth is 4486.0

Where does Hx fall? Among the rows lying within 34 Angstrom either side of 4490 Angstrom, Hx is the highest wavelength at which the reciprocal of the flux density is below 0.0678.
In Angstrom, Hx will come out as 4522.0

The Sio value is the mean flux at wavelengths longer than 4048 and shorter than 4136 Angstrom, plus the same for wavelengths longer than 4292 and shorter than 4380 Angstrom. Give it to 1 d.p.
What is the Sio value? 29.2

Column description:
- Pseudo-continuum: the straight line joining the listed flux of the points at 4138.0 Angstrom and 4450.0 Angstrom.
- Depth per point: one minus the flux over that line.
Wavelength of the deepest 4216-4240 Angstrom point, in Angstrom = 4226.0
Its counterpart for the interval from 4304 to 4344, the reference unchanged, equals 4310.0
